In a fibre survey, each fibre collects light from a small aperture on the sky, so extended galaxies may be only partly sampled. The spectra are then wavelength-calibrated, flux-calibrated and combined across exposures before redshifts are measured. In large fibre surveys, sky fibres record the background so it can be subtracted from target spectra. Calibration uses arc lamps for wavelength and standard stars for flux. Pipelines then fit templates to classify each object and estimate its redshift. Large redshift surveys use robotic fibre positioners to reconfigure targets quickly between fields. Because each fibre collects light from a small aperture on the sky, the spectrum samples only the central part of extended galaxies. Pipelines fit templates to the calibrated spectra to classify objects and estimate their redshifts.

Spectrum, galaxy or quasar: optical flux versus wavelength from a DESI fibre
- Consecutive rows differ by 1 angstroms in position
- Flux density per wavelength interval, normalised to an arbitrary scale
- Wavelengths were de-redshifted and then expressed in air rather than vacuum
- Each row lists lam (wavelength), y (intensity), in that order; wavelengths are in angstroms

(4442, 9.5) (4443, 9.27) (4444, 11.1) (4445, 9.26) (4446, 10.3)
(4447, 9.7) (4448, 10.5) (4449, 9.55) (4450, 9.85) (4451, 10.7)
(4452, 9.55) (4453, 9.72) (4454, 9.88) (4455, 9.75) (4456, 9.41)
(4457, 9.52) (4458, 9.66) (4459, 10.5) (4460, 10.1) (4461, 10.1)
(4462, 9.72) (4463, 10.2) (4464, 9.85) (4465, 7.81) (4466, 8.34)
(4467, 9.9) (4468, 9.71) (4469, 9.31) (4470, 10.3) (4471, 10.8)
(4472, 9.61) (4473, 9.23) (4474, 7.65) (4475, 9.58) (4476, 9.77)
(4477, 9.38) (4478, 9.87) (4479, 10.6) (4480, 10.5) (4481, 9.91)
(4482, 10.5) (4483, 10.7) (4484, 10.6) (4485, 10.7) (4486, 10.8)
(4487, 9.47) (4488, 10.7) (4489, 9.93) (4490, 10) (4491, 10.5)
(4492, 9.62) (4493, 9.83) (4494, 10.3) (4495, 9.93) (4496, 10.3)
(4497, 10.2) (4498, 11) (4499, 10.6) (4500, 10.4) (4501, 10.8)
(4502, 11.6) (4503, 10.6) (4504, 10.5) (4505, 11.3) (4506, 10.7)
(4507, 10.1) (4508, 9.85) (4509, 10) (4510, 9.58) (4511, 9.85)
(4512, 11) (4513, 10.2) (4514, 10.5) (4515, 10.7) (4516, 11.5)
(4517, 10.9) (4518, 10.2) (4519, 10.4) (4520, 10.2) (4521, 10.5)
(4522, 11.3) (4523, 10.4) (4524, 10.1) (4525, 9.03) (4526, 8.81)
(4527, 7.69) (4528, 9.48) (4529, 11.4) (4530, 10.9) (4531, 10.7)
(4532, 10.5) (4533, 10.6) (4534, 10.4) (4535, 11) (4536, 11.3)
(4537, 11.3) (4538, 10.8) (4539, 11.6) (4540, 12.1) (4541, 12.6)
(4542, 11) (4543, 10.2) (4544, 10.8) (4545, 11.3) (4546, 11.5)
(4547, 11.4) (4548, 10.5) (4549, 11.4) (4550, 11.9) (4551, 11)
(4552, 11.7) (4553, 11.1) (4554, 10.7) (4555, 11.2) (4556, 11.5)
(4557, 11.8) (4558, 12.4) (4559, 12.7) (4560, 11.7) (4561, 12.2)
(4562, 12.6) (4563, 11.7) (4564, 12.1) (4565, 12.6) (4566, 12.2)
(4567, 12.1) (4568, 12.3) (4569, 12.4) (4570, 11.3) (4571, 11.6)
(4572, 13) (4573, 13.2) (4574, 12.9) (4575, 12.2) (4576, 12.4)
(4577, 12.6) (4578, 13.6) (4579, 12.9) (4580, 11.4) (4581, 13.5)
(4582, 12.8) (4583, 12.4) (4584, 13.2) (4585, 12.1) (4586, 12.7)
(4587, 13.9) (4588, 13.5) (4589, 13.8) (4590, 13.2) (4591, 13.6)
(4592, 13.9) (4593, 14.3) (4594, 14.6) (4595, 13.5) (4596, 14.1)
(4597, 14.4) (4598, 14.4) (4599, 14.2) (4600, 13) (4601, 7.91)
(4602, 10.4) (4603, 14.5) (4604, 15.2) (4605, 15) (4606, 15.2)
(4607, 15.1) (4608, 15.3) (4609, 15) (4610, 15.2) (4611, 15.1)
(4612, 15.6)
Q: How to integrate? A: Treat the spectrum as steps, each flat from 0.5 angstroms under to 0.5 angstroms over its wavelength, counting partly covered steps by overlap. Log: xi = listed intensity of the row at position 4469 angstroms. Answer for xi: 9.31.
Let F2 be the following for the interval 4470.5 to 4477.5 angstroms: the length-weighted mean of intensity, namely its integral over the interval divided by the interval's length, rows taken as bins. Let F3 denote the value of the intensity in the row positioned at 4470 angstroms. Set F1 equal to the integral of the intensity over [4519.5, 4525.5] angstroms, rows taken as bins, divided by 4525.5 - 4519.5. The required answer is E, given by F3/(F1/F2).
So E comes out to 9.5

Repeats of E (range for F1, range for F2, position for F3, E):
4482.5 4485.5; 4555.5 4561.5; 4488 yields 12.1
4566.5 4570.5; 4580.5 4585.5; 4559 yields 13.5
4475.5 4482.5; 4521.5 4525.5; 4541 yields 12.8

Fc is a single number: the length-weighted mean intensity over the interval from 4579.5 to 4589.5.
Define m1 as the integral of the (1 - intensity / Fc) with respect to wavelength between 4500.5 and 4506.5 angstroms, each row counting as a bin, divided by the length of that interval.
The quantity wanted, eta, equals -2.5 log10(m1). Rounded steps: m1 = 0.156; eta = 2.02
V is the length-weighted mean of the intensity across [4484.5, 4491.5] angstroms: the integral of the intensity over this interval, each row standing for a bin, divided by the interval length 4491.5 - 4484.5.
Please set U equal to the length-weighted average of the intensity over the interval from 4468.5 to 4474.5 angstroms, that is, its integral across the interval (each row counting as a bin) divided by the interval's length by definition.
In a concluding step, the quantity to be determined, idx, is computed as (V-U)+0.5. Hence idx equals 1.3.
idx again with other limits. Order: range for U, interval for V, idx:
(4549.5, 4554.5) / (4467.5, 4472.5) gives -0.8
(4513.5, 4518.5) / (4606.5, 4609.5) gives 4.9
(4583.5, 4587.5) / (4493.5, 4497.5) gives -2.3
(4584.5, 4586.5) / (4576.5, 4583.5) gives 0.8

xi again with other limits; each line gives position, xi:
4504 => 10.5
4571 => 11.6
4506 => 10.7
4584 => 13.2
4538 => 10.8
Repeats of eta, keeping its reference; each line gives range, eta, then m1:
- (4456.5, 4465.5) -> 1.51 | 0.248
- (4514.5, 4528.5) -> 1.64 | 0.220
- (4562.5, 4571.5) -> 2.90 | 0.069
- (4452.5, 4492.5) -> 1.56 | 0.238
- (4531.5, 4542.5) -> 2.18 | 0.134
